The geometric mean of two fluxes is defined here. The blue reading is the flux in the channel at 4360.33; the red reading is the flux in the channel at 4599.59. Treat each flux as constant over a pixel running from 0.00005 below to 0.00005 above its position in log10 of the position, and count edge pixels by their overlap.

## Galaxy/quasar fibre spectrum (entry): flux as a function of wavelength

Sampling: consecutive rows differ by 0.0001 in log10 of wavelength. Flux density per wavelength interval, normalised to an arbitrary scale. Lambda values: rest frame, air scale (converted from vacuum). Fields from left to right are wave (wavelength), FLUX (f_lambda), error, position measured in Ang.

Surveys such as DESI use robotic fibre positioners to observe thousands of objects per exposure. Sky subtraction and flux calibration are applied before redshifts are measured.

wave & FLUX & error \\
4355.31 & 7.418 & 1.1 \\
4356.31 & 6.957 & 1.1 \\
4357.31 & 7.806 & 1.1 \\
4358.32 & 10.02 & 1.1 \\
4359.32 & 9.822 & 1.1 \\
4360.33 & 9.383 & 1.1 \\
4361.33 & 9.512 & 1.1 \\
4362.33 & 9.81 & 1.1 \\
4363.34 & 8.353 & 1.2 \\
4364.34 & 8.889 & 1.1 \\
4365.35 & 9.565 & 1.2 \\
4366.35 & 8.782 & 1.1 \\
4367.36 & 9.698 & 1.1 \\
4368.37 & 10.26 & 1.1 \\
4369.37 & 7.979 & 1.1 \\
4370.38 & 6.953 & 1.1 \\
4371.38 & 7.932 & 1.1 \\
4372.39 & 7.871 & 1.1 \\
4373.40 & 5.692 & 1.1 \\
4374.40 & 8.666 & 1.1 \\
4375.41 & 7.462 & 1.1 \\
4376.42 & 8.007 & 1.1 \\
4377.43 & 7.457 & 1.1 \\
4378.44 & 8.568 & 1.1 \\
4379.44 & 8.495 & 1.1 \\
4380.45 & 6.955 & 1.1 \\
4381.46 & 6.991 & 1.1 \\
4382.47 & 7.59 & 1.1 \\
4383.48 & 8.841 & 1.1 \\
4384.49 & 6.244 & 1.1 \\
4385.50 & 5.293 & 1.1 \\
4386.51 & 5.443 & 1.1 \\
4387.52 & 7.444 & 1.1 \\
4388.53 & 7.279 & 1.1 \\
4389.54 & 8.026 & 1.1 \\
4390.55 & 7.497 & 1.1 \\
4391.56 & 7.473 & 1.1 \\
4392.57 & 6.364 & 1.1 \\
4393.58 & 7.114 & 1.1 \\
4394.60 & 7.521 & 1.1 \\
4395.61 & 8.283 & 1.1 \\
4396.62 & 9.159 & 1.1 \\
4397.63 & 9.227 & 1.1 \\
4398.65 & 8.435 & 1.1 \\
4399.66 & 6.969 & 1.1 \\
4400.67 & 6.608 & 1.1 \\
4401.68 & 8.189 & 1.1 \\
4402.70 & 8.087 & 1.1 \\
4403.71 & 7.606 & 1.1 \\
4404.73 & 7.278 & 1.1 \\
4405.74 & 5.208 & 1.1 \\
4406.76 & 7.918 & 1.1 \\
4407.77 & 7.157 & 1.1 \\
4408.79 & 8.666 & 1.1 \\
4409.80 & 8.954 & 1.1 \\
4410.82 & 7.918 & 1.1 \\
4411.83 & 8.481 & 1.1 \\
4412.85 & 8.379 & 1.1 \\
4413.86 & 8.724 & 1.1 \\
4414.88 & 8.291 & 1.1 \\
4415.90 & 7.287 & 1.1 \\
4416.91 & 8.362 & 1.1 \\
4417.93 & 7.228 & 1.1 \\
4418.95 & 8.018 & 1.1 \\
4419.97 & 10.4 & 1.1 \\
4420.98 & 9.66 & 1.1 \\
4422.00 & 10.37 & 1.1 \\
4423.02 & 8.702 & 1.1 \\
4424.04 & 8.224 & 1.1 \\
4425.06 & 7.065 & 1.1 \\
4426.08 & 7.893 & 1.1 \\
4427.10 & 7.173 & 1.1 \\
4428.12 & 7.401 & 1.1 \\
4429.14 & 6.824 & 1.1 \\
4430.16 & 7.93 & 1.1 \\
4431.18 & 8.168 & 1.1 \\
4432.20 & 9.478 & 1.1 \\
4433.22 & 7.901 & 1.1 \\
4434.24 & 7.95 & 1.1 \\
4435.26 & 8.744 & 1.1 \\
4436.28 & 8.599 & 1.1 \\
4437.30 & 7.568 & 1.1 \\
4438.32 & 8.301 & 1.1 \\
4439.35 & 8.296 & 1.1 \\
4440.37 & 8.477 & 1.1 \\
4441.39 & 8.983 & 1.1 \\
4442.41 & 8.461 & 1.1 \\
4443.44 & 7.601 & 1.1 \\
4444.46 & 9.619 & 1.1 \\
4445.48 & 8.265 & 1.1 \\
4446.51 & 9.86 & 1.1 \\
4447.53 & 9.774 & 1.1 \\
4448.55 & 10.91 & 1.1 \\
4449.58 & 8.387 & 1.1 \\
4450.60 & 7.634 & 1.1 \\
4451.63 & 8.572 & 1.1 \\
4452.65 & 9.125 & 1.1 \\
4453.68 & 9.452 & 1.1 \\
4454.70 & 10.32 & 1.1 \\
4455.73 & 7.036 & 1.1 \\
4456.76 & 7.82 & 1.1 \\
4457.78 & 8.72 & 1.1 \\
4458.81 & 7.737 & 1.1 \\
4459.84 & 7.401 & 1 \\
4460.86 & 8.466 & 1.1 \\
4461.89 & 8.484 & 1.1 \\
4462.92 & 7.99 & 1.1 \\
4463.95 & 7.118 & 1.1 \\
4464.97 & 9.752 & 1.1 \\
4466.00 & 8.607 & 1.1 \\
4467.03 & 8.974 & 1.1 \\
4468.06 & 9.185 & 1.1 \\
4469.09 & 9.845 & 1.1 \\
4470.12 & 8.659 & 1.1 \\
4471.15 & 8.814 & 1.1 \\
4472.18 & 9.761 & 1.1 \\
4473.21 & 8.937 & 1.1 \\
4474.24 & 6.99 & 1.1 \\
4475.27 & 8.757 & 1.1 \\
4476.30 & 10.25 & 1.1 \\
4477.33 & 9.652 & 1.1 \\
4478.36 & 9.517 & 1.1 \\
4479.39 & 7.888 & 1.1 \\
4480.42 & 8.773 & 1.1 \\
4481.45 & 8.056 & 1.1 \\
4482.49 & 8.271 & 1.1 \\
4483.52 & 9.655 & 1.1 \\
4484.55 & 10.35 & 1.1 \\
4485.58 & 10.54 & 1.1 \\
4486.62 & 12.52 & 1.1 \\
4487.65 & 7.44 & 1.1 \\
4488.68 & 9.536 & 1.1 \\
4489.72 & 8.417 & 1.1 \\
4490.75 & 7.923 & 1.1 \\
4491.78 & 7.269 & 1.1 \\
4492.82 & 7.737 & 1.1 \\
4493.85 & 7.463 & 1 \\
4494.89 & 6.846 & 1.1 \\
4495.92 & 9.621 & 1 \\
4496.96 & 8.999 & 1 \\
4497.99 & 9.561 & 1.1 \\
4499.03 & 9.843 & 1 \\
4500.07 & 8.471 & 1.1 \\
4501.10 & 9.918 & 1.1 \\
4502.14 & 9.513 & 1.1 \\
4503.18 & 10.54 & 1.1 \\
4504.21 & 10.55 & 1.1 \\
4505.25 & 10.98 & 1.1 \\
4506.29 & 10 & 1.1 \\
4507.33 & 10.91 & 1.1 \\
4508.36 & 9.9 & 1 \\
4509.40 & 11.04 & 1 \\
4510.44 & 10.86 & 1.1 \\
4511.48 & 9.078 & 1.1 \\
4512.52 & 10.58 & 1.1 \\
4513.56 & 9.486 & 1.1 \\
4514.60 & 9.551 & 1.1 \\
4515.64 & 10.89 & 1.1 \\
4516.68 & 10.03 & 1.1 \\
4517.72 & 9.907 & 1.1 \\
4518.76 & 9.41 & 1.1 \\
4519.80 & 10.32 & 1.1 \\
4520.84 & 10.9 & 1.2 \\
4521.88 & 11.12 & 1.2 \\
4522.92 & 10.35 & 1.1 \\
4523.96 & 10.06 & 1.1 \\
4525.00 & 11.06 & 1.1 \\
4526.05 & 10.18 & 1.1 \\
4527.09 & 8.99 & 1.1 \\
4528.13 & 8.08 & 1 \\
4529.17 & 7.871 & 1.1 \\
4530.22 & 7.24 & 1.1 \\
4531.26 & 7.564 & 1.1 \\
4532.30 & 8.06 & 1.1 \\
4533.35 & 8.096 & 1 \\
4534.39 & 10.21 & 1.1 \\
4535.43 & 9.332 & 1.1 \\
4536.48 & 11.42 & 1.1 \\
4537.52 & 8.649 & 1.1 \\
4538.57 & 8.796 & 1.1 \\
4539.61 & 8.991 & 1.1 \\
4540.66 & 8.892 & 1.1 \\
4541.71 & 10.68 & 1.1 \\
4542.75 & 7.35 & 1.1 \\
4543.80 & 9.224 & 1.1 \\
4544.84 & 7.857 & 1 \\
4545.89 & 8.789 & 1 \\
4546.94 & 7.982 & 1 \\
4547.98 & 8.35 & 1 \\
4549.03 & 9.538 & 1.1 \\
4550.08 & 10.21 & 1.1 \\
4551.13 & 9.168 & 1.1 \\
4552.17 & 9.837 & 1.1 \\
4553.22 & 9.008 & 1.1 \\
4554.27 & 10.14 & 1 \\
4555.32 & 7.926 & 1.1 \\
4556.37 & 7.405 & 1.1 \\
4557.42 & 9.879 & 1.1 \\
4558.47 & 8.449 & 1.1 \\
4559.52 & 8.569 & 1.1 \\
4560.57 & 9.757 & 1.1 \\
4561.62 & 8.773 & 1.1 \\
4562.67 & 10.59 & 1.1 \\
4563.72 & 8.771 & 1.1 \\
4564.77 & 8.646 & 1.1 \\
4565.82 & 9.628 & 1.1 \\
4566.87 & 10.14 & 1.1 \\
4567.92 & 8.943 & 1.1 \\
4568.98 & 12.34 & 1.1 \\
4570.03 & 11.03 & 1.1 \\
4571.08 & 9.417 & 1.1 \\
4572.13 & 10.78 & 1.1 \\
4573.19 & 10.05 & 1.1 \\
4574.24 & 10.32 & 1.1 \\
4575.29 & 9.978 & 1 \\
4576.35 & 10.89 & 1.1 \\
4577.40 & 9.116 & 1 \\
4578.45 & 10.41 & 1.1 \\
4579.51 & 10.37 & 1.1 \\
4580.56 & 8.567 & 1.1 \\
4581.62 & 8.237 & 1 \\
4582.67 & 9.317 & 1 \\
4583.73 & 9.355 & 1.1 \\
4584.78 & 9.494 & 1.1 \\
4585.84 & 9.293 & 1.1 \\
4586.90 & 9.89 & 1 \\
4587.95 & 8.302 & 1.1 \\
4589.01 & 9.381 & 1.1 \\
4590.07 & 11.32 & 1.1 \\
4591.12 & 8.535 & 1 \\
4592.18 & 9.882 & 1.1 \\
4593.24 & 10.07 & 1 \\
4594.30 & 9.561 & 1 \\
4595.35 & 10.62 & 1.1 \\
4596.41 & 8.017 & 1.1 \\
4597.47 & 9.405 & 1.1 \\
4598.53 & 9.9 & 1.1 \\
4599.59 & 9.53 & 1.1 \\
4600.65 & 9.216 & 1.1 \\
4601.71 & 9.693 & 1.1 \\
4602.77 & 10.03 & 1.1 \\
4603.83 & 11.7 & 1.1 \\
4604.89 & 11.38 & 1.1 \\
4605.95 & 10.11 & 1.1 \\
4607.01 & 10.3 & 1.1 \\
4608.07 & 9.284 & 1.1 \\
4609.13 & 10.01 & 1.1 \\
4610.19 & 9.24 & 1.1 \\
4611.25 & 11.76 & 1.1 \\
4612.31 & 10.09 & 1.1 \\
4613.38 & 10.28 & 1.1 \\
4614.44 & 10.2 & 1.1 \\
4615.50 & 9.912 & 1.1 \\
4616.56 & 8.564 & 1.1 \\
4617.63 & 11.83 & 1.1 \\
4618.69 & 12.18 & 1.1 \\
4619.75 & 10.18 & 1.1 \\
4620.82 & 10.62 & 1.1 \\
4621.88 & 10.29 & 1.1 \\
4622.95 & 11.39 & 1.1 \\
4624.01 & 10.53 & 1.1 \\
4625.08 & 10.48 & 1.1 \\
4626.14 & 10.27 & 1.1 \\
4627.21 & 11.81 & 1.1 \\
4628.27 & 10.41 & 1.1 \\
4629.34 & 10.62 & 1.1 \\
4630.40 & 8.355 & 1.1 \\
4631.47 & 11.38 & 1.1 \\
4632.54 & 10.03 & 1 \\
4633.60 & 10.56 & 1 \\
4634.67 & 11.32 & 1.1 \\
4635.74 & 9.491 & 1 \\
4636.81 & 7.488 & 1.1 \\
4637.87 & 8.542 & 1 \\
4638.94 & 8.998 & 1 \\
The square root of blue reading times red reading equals 9.46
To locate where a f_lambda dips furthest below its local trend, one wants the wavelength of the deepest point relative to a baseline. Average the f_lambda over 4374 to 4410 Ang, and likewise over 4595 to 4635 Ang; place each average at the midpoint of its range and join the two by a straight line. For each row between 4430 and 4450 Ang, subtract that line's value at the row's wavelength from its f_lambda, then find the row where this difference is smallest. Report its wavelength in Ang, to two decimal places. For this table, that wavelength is 4443.44 Ang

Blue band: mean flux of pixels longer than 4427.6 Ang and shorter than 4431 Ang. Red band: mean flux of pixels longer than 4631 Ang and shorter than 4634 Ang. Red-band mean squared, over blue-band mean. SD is 15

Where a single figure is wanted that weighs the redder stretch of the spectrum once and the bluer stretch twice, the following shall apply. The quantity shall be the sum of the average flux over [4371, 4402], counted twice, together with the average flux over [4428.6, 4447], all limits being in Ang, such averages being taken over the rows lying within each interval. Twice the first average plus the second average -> 23.4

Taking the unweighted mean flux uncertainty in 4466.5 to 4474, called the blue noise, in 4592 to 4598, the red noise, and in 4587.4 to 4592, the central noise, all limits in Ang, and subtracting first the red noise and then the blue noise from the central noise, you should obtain -1.09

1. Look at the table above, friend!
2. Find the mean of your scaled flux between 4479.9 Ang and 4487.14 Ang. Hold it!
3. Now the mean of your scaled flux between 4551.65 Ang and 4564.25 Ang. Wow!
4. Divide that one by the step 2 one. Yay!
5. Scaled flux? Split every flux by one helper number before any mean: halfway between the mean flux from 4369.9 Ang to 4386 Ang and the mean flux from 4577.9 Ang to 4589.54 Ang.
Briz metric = 0.93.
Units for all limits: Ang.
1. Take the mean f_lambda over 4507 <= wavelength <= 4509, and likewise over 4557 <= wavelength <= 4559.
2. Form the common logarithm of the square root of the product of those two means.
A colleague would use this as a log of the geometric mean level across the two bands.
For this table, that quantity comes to 0.99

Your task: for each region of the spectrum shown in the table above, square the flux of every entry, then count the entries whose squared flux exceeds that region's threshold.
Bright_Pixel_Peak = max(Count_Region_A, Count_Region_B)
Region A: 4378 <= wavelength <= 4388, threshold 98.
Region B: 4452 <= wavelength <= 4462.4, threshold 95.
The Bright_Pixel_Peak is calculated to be 1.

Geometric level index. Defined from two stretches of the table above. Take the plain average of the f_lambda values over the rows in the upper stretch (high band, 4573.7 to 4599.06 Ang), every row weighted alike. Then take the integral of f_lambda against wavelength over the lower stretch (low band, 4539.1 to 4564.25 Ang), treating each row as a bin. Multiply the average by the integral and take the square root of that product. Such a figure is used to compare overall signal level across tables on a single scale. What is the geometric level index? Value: 47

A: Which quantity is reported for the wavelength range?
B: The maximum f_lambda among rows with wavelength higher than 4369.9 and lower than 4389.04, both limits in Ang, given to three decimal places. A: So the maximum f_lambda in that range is 8.841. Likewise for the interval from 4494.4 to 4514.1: 11.040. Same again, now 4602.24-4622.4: 12.180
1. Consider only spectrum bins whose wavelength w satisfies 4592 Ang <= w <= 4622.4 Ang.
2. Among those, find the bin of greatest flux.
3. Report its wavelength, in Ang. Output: 4618.69 Ang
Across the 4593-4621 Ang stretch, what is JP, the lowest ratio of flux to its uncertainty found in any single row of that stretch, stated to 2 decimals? 7.29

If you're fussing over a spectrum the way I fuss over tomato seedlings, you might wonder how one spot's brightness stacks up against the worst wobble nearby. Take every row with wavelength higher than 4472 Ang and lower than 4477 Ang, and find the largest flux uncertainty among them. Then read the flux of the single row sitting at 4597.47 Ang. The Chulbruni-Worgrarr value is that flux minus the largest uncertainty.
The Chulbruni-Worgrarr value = 8.3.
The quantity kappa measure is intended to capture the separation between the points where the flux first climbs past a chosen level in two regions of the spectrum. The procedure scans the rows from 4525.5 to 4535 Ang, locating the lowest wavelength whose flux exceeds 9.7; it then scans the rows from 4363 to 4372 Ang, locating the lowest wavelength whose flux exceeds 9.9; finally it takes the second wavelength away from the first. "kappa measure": 157.7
